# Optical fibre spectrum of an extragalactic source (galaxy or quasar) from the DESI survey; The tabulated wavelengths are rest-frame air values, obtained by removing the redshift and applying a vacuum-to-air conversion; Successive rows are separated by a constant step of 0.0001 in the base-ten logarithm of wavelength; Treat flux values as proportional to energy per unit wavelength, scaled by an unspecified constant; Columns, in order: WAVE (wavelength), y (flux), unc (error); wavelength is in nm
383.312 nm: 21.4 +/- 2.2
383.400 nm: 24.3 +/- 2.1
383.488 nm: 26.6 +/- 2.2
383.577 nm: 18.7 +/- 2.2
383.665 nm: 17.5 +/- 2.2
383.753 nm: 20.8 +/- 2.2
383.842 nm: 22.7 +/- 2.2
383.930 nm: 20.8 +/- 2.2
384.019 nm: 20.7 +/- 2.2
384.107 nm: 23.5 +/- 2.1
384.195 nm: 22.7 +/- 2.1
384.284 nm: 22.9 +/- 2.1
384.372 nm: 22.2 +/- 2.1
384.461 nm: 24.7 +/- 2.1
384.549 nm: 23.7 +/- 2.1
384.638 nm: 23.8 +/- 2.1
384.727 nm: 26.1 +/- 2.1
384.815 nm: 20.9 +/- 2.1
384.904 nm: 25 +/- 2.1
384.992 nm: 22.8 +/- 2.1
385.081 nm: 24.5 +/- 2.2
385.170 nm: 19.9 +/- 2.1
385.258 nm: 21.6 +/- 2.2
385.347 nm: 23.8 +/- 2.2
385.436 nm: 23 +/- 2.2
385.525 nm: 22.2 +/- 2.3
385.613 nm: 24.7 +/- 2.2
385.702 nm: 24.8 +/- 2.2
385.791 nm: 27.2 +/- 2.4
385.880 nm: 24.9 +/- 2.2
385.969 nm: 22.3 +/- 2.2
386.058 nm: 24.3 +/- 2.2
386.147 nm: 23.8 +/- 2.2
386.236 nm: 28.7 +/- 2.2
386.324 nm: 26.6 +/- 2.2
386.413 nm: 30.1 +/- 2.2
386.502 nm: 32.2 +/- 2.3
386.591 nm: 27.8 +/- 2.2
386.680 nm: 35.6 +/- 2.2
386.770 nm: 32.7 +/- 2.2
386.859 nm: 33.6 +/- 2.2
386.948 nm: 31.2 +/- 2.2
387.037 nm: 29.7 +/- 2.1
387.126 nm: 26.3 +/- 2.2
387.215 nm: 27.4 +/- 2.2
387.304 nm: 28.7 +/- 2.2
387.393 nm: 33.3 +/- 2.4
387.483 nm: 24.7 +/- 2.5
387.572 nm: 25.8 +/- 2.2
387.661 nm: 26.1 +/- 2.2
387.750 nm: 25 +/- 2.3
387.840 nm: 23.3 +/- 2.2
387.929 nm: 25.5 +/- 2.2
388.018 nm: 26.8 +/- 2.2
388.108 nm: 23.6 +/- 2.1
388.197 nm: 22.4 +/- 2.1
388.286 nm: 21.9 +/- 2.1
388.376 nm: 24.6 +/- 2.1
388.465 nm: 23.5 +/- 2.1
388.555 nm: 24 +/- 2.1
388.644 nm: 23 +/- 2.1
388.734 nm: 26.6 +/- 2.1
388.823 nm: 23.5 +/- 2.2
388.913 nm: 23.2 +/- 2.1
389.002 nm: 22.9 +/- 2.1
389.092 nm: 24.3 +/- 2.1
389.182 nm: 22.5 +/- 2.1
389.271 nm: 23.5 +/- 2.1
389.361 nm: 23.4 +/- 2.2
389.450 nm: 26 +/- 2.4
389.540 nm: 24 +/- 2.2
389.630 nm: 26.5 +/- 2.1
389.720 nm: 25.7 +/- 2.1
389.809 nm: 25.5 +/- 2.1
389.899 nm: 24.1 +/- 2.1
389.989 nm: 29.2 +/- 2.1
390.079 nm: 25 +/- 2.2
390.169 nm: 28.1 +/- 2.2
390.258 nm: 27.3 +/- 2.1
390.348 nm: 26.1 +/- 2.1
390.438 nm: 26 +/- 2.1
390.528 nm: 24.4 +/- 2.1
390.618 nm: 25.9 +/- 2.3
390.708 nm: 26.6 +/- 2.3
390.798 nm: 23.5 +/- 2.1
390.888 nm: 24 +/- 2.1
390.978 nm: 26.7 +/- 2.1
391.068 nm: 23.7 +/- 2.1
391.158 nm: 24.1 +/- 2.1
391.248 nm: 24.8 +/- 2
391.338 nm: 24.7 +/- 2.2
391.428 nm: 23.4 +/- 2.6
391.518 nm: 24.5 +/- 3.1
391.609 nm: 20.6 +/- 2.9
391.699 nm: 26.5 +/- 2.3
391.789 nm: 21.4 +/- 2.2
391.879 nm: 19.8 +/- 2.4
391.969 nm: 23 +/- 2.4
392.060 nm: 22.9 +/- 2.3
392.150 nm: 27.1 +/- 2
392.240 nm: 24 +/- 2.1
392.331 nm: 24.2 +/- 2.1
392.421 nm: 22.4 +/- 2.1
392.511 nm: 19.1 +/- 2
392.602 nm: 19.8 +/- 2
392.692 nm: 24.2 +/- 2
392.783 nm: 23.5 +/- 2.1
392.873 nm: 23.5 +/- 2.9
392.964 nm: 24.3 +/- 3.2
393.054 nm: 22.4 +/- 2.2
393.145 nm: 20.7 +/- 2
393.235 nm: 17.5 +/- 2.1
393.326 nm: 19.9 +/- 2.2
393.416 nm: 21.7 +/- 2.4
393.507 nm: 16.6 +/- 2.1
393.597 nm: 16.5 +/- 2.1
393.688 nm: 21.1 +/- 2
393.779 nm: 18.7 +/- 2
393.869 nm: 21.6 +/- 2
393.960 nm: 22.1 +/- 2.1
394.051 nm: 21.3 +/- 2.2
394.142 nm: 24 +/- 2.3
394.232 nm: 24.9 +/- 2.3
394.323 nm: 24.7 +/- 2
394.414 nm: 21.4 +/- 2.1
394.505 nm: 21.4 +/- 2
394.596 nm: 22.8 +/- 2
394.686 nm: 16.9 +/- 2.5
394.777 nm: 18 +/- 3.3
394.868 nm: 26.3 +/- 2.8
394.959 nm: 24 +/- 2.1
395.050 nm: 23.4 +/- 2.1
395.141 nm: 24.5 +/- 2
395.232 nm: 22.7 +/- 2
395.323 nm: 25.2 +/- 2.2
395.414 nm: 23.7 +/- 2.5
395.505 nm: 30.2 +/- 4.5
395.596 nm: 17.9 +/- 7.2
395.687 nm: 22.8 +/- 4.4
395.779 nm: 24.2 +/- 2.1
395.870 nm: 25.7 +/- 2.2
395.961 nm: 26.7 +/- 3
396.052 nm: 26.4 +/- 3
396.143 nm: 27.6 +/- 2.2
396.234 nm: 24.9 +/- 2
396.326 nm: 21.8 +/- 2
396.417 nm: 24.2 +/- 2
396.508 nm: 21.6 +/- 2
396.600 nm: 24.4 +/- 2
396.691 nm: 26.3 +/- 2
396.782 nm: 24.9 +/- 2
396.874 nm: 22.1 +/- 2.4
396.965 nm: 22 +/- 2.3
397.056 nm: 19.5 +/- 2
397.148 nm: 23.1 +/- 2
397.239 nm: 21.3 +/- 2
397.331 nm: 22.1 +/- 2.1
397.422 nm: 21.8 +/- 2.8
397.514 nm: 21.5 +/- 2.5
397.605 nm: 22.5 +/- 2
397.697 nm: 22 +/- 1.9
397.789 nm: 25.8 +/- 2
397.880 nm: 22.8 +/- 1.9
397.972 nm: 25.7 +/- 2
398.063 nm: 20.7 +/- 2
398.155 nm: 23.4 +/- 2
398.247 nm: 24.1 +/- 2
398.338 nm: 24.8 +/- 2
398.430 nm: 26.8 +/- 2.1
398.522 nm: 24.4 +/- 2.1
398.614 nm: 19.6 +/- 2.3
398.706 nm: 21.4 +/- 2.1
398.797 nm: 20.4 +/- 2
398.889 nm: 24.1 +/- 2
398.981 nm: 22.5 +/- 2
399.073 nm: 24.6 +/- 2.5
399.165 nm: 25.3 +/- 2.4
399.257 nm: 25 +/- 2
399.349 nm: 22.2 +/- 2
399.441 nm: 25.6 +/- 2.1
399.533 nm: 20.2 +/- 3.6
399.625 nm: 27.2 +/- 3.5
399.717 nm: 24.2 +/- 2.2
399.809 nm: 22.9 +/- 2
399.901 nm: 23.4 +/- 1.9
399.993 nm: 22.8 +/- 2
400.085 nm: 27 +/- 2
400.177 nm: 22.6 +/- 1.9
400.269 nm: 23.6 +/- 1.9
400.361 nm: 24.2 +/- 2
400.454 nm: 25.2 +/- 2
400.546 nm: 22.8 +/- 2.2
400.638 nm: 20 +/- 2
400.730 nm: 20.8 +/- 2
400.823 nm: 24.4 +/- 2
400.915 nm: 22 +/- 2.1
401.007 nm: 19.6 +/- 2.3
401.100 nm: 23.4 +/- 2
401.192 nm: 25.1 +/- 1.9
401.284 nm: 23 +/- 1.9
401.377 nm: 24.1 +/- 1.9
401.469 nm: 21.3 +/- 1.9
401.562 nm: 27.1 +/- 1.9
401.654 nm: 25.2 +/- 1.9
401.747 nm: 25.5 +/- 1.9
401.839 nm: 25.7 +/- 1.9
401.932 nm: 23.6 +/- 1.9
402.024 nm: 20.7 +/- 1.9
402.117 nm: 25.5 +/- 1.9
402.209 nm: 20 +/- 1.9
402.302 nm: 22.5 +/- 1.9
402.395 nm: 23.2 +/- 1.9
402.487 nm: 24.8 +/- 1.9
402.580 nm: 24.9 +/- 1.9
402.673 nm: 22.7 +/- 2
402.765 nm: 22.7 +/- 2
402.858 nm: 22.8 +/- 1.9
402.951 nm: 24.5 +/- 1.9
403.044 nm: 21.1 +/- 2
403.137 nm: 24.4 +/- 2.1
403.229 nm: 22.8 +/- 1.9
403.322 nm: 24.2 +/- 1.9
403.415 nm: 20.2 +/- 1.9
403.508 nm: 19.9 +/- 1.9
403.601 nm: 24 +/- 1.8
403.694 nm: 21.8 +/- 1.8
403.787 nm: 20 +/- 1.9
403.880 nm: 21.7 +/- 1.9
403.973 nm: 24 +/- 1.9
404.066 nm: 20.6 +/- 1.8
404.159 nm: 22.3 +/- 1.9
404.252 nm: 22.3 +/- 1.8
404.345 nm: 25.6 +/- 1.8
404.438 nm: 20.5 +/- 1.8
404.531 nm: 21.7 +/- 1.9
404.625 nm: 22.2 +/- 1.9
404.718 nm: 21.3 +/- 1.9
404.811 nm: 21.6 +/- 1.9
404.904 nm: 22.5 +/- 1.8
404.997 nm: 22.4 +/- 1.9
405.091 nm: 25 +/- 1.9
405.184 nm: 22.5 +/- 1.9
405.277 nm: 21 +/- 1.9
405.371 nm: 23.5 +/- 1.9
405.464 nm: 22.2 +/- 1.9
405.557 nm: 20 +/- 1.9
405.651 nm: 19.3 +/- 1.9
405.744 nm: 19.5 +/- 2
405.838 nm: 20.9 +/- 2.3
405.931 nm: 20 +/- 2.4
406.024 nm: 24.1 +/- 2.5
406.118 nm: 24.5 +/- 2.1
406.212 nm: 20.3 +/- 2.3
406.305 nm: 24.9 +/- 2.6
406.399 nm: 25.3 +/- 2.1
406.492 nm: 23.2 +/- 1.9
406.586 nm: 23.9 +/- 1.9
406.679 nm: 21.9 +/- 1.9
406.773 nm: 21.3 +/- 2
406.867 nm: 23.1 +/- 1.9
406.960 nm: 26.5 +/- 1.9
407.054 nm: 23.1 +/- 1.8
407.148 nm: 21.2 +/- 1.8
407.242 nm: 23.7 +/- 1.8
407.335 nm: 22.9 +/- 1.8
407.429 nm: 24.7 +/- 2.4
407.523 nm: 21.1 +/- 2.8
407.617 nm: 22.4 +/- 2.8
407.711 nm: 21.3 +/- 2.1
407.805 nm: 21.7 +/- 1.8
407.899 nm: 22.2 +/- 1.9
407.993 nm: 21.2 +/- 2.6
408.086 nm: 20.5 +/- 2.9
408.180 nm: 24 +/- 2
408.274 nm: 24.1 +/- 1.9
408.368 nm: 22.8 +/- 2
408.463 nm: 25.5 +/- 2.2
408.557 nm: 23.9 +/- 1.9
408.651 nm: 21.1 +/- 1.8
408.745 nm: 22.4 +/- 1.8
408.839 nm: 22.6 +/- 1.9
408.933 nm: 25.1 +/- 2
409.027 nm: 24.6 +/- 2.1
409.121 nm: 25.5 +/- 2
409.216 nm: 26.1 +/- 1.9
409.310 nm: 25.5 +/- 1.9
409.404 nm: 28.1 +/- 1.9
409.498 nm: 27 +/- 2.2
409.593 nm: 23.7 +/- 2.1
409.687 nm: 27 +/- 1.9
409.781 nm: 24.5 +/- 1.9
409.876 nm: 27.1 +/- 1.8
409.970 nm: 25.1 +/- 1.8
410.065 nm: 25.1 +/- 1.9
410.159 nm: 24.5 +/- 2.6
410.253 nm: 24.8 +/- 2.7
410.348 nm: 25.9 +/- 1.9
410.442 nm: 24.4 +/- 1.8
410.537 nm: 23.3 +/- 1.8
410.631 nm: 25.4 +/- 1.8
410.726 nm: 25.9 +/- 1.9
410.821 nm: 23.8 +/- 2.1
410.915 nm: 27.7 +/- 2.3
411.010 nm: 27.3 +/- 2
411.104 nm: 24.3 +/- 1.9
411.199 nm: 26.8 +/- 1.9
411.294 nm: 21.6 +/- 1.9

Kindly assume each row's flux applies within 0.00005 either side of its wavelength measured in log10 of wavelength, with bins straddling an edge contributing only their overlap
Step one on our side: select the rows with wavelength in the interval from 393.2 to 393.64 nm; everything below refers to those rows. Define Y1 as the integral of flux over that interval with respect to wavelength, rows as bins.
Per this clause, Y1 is 8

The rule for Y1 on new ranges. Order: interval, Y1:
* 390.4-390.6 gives 5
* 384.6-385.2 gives 14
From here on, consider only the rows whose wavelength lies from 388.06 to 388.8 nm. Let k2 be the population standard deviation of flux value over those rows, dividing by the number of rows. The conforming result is 1.4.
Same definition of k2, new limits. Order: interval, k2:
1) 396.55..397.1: 2.2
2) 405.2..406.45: 2.1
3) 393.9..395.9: 2.9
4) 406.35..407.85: 1.5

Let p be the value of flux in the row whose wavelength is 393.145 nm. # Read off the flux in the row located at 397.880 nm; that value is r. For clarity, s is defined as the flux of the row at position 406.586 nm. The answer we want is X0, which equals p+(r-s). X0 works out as 19.6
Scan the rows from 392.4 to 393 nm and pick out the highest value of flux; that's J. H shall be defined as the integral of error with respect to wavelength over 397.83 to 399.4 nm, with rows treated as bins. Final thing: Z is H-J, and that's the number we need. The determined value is -21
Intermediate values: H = 3.3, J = 24.3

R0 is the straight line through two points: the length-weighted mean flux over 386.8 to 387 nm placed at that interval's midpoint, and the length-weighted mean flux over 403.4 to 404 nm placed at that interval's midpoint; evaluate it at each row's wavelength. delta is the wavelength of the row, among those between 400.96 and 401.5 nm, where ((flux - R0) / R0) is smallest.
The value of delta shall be 401.007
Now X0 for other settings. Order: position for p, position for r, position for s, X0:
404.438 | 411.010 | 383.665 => 30.3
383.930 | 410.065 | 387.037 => 16.2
